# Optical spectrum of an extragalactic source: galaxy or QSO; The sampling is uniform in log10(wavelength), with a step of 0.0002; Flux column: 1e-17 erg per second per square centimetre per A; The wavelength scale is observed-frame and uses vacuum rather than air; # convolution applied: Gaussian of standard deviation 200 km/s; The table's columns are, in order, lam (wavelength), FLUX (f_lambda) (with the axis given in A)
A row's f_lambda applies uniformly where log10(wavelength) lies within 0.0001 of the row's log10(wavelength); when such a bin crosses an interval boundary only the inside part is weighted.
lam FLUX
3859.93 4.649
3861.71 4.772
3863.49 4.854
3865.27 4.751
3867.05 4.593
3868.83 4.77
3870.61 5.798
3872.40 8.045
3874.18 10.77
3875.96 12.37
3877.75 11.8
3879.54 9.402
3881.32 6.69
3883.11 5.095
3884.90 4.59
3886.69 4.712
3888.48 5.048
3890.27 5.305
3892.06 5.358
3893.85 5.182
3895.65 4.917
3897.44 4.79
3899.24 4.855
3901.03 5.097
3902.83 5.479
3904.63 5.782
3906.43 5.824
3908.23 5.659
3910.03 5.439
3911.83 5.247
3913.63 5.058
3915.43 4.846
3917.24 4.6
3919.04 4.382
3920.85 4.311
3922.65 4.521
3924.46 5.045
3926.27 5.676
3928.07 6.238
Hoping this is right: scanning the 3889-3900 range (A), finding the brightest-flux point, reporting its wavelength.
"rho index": 3892.06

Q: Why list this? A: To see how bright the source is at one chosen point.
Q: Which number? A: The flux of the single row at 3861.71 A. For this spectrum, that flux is 4.772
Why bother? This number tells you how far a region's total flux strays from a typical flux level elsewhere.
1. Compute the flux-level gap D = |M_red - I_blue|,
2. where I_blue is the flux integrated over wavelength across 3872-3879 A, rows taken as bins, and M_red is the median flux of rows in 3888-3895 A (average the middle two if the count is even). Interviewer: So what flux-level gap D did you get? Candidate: 71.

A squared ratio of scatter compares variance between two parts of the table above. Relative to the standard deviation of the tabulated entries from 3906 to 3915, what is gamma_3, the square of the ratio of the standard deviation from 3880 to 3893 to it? 5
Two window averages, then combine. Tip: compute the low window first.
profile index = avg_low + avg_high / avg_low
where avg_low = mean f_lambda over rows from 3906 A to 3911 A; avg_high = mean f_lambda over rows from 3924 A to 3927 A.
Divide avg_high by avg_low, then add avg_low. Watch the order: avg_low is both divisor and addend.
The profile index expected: 6.6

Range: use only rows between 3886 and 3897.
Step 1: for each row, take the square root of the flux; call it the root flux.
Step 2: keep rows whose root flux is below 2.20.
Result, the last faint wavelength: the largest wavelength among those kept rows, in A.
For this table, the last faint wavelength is 3886.69 A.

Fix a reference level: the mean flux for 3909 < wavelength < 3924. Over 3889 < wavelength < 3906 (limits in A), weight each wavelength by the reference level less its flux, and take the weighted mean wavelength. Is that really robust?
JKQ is 3898.5 A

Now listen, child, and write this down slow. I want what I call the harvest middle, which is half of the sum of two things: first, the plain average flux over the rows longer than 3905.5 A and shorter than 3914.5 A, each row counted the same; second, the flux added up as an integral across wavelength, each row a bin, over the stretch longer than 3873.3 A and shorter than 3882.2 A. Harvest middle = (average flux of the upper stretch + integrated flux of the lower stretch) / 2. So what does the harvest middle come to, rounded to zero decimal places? 48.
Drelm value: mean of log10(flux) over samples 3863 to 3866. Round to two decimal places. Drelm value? 0.68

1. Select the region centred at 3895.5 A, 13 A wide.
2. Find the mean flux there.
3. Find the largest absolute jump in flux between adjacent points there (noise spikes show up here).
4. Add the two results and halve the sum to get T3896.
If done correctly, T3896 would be 2.67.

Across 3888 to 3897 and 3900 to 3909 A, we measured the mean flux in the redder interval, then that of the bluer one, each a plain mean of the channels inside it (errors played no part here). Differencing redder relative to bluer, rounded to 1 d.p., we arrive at 0.4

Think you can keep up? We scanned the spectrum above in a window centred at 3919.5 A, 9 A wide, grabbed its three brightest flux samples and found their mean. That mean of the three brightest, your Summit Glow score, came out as 4.7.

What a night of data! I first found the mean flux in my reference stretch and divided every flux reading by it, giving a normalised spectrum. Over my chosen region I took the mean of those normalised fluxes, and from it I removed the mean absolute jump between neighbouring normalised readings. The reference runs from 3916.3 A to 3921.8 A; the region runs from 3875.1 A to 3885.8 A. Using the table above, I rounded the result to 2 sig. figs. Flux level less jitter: 1.5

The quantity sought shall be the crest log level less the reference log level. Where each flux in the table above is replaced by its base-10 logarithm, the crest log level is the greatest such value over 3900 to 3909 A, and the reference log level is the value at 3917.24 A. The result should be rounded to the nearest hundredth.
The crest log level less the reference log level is 0.10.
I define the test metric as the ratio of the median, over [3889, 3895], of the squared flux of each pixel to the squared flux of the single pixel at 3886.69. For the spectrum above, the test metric 1.3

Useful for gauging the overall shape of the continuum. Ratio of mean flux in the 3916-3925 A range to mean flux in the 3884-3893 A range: 0.91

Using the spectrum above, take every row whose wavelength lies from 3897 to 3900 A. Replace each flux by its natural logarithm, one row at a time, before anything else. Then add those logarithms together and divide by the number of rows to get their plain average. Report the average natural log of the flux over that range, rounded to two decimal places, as 1.57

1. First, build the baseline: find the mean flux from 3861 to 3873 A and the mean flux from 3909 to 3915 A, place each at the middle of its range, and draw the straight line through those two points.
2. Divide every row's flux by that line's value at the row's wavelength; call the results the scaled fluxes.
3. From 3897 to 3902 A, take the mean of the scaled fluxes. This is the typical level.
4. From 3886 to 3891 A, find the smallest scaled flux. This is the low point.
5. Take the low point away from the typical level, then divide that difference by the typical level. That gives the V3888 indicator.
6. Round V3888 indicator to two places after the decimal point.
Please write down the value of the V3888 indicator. 0.05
